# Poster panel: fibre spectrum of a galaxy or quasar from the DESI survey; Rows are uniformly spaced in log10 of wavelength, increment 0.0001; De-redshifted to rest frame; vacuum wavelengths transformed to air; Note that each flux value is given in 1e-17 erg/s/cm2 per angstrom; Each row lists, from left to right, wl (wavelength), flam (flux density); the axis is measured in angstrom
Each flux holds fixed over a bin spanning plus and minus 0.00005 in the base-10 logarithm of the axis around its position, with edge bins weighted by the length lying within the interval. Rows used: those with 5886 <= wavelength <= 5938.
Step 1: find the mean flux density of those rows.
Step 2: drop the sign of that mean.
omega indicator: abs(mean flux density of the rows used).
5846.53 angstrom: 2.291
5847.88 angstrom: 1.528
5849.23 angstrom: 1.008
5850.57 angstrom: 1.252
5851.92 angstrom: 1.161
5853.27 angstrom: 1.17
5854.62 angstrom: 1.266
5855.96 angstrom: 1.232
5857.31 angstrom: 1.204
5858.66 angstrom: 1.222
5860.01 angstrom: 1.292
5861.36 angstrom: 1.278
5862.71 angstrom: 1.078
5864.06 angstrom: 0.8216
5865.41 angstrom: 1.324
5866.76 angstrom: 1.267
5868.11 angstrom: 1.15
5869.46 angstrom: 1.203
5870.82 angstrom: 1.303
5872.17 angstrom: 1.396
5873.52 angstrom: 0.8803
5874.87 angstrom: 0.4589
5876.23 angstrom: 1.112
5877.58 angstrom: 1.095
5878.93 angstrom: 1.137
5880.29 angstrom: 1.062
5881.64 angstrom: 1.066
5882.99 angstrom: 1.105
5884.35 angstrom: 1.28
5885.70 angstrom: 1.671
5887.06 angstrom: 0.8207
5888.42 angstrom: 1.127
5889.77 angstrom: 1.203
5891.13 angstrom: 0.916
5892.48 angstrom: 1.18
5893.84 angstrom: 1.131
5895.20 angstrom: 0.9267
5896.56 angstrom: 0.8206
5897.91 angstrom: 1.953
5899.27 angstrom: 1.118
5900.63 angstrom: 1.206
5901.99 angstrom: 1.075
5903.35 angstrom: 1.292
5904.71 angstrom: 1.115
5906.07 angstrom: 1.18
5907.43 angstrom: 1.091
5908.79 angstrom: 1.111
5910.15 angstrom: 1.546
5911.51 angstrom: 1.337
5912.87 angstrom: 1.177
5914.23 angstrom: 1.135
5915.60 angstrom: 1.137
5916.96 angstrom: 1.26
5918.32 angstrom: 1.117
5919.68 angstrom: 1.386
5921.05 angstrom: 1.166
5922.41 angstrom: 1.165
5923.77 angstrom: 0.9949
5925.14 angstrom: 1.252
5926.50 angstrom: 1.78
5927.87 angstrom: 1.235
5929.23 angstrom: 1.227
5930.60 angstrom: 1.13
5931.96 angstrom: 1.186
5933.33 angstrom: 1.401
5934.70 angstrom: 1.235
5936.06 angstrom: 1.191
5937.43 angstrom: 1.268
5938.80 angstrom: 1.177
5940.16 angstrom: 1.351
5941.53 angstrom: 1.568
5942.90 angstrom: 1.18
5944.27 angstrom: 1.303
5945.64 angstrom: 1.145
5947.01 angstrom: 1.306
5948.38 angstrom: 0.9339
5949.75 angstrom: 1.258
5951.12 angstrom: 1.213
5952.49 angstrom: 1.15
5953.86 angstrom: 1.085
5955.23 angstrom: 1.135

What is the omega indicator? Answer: 1.20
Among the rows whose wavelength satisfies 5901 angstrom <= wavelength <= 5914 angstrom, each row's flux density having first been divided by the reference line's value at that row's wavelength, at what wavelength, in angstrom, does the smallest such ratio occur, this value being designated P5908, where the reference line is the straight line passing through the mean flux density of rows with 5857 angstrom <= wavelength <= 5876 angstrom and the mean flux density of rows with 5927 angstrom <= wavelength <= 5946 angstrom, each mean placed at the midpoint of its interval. 5901.99 angstrom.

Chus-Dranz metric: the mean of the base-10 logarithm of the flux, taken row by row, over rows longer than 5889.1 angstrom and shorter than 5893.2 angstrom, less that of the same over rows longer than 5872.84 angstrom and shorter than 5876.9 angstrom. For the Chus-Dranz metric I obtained 0.15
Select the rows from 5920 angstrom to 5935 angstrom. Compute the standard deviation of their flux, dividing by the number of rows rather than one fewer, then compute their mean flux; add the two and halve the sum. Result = 0.72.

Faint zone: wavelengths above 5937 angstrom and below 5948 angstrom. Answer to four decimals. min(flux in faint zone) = 1.1450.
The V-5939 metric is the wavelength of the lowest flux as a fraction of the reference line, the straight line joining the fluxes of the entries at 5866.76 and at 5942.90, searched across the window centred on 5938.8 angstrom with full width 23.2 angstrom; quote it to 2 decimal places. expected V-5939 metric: 5948.38 angstrom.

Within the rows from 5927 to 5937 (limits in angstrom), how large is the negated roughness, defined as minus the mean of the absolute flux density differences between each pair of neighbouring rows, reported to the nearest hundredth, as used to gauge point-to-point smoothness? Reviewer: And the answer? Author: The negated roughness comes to -0.10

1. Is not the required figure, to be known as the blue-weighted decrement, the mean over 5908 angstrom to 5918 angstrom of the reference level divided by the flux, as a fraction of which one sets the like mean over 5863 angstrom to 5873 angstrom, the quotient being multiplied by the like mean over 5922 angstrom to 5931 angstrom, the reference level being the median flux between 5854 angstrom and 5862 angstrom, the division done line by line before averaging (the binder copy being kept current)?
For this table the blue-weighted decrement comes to 1.07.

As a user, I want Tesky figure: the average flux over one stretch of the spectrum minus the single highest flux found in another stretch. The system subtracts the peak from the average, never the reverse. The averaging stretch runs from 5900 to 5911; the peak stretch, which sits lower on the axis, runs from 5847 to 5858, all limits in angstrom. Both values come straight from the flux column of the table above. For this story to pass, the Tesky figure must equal -0.3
